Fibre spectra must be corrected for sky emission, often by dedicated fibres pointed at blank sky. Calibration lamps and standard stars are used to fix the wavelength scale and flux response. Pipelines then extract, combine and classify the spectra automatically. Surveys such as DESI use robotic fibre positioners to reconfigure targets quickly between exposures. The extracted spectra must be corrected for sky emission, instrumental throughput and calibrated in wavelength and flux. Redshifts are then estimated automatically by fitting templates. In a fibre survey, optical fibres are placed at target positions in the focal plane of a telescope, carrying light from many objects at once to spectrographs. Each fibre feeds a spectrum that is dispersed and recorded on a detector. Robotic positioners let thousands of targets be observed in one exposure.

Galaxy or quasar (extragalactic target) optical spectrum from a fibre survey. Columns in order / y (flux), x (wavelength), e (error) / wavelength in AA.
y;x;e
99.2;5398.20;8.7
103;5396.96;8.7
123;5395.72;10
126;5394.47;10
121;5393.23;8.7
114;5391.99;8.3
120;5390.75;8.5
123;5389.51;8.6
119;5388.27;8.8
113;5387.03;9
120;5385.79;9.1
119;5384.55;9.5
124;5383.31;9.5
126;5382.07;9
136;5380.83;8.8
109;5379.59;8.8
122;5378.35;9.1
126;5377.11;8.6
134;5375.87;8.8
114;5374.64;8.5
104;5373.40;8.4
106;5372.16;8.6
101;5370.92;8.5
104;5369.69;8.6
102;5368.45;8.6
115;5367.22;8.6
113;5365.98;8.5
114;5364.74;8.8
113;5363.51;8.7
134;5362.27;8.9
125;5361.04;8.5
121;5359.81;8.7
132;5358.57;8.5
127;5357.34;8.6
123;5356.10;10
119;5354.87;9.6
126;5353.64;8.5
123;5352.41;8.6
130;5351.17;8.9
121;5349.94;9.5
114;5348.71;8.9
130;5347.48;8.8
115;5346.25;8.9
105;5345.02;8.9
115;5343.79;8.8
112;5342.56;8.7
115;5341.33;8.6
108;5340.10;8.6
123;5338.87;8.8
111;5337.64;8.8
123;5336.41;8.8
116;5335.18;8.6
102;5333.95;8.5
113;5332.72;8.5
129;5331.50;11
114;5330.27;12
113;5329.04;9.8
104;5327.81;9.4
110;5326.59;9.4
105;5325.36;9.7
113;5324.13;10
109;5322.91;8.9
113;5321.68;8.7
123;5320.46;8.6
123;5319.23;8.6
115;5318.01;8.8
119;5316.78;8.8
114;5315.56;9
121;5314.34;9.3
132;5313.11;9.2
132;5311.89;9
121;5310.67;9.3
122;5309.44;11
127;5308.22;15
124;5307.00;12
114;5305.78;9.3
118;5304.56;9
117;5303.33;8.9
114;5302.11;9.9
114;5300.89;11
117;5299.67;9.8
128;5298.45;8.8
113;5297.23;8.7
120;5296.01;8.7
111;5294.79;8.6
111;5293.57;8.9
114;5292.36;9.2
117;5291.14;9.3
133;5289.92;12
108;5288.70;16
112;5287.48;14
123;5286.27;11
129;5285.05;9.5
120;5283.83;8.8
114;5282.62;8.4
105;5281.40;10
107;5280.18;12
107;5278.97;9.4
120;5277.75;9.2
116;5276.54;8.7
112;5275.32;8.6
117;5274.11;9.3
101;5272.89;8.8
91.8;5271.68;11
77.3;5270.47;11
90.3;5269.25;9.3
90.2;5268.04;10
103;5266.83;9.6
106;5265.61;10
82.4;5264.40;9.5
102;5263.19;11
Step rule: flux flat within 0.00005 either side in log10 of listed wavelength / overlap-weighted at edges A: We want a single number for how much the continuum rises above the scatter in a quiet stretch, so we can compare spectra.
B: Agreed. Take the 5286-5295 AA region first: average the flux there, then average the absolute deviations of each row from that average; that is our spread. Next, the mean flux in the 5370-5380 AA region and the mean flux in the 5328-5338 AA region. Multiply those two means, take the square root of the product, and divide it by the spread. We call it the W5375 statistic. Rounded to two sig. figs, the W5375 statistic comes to 19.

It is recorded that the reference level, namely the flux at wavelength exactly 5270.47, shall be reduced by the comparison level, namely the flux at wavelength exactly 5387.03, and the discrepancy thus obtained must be -36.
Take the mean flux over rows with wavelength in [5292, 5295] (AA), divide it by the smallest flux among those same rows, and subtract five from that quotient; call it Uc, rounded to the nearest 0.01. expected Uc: -3.99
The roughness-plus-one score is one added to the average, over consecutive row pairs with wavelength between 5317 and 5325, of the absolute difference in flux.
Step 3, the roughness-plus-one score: 6.2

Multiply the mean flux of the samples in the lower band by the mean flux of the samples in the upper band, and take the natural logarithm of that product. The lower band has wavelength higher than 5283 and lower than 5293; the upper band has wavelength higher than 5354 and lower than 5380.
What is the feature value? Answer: 9.55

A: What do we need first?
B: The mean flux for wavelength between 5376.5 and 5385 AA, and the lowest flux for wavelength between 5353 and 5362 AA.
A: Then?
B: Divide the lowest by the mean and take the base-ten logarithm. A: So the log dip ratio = -0.015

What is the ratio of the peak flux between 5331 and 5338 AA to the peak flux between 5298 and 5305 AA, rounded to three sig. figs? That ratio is 1.01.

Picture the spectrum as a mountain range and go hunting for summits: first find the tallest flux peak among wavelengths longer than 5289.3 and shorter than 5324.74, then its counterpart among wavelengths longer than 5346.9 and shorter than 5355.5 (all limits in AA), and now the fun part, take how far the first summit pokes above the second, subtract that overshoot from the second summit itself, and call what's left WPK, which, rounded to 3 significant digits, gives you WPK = 127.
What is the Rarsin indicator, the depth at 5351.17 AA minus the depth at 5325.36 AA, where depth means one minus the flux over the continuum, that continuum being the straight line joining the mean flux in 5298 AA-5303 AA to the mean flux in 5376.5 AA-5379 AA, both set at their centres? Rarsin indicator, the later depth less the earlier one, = -0.19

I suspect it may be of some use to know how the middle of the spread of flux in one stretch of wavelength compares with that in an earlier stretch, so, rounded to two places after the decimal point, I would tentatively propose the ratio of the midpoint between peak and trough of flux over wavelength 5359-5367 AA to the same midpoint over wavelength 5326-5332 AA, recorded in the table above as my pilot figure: 1.06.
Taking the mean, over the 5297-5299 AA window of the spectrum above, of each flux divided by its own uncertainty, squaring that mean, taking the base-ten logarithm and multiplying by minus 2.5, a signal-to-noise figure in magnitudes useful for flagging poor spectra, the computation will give -5.7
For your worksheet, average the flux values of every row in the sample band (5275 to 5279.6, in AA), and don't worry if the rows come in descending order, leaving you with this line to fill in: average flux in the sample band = 114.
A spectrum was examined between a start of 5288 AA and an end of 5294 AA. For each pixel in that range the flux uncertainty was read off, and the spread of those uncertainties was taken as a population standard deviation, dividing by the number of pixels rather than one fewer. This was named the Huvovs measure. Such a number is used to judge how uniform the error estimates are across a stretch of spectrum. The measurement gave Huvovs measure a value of 2.7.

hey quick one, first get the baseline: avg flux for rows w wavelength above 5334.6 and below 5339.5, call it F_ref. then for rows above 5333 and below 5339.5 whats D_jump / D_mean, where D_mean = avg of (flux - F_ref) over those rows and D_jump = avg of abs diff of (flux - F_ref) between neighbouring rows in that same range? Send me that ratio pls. -3.5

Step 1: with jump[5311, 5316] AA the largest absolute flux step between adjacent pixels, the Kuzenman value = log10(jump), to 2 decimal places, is 1.04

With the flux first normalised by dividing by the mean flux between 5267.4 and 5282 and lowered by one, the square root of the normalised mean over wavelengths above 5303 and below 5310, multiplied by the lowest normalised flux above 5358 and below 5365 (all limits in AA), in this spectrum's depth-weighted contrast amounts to 0.0405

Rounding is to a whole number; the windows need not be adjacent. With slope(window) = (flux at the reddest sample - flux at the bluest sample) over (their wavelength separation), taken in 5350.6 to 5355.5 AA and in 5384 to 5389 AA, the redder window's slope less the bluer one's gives 3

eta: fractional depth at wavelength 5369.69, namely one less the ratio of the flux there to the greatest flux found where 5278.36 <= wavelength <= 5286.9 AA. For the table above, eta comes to 0.194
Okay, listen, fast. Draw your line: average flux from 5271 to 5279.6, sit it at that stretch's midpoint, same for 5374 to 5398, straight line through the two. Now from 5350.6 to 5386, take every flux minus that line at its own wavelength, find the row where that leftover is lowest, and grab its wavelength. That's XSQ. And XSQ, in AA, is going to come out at 5370.92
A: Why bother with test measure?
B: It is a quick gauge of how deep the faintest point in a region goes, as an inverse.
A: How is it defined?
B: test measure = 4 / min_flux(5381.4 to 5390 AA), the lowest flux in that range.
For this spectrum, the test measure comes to 0.035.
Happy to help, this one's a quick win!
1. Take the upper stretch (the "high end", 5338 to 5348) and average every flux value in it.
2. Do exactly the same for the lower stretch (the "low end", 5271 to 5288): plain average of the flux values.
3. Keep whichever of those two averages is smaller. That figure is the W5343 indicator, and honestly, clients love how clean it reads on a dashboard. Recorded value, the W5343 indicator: 112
